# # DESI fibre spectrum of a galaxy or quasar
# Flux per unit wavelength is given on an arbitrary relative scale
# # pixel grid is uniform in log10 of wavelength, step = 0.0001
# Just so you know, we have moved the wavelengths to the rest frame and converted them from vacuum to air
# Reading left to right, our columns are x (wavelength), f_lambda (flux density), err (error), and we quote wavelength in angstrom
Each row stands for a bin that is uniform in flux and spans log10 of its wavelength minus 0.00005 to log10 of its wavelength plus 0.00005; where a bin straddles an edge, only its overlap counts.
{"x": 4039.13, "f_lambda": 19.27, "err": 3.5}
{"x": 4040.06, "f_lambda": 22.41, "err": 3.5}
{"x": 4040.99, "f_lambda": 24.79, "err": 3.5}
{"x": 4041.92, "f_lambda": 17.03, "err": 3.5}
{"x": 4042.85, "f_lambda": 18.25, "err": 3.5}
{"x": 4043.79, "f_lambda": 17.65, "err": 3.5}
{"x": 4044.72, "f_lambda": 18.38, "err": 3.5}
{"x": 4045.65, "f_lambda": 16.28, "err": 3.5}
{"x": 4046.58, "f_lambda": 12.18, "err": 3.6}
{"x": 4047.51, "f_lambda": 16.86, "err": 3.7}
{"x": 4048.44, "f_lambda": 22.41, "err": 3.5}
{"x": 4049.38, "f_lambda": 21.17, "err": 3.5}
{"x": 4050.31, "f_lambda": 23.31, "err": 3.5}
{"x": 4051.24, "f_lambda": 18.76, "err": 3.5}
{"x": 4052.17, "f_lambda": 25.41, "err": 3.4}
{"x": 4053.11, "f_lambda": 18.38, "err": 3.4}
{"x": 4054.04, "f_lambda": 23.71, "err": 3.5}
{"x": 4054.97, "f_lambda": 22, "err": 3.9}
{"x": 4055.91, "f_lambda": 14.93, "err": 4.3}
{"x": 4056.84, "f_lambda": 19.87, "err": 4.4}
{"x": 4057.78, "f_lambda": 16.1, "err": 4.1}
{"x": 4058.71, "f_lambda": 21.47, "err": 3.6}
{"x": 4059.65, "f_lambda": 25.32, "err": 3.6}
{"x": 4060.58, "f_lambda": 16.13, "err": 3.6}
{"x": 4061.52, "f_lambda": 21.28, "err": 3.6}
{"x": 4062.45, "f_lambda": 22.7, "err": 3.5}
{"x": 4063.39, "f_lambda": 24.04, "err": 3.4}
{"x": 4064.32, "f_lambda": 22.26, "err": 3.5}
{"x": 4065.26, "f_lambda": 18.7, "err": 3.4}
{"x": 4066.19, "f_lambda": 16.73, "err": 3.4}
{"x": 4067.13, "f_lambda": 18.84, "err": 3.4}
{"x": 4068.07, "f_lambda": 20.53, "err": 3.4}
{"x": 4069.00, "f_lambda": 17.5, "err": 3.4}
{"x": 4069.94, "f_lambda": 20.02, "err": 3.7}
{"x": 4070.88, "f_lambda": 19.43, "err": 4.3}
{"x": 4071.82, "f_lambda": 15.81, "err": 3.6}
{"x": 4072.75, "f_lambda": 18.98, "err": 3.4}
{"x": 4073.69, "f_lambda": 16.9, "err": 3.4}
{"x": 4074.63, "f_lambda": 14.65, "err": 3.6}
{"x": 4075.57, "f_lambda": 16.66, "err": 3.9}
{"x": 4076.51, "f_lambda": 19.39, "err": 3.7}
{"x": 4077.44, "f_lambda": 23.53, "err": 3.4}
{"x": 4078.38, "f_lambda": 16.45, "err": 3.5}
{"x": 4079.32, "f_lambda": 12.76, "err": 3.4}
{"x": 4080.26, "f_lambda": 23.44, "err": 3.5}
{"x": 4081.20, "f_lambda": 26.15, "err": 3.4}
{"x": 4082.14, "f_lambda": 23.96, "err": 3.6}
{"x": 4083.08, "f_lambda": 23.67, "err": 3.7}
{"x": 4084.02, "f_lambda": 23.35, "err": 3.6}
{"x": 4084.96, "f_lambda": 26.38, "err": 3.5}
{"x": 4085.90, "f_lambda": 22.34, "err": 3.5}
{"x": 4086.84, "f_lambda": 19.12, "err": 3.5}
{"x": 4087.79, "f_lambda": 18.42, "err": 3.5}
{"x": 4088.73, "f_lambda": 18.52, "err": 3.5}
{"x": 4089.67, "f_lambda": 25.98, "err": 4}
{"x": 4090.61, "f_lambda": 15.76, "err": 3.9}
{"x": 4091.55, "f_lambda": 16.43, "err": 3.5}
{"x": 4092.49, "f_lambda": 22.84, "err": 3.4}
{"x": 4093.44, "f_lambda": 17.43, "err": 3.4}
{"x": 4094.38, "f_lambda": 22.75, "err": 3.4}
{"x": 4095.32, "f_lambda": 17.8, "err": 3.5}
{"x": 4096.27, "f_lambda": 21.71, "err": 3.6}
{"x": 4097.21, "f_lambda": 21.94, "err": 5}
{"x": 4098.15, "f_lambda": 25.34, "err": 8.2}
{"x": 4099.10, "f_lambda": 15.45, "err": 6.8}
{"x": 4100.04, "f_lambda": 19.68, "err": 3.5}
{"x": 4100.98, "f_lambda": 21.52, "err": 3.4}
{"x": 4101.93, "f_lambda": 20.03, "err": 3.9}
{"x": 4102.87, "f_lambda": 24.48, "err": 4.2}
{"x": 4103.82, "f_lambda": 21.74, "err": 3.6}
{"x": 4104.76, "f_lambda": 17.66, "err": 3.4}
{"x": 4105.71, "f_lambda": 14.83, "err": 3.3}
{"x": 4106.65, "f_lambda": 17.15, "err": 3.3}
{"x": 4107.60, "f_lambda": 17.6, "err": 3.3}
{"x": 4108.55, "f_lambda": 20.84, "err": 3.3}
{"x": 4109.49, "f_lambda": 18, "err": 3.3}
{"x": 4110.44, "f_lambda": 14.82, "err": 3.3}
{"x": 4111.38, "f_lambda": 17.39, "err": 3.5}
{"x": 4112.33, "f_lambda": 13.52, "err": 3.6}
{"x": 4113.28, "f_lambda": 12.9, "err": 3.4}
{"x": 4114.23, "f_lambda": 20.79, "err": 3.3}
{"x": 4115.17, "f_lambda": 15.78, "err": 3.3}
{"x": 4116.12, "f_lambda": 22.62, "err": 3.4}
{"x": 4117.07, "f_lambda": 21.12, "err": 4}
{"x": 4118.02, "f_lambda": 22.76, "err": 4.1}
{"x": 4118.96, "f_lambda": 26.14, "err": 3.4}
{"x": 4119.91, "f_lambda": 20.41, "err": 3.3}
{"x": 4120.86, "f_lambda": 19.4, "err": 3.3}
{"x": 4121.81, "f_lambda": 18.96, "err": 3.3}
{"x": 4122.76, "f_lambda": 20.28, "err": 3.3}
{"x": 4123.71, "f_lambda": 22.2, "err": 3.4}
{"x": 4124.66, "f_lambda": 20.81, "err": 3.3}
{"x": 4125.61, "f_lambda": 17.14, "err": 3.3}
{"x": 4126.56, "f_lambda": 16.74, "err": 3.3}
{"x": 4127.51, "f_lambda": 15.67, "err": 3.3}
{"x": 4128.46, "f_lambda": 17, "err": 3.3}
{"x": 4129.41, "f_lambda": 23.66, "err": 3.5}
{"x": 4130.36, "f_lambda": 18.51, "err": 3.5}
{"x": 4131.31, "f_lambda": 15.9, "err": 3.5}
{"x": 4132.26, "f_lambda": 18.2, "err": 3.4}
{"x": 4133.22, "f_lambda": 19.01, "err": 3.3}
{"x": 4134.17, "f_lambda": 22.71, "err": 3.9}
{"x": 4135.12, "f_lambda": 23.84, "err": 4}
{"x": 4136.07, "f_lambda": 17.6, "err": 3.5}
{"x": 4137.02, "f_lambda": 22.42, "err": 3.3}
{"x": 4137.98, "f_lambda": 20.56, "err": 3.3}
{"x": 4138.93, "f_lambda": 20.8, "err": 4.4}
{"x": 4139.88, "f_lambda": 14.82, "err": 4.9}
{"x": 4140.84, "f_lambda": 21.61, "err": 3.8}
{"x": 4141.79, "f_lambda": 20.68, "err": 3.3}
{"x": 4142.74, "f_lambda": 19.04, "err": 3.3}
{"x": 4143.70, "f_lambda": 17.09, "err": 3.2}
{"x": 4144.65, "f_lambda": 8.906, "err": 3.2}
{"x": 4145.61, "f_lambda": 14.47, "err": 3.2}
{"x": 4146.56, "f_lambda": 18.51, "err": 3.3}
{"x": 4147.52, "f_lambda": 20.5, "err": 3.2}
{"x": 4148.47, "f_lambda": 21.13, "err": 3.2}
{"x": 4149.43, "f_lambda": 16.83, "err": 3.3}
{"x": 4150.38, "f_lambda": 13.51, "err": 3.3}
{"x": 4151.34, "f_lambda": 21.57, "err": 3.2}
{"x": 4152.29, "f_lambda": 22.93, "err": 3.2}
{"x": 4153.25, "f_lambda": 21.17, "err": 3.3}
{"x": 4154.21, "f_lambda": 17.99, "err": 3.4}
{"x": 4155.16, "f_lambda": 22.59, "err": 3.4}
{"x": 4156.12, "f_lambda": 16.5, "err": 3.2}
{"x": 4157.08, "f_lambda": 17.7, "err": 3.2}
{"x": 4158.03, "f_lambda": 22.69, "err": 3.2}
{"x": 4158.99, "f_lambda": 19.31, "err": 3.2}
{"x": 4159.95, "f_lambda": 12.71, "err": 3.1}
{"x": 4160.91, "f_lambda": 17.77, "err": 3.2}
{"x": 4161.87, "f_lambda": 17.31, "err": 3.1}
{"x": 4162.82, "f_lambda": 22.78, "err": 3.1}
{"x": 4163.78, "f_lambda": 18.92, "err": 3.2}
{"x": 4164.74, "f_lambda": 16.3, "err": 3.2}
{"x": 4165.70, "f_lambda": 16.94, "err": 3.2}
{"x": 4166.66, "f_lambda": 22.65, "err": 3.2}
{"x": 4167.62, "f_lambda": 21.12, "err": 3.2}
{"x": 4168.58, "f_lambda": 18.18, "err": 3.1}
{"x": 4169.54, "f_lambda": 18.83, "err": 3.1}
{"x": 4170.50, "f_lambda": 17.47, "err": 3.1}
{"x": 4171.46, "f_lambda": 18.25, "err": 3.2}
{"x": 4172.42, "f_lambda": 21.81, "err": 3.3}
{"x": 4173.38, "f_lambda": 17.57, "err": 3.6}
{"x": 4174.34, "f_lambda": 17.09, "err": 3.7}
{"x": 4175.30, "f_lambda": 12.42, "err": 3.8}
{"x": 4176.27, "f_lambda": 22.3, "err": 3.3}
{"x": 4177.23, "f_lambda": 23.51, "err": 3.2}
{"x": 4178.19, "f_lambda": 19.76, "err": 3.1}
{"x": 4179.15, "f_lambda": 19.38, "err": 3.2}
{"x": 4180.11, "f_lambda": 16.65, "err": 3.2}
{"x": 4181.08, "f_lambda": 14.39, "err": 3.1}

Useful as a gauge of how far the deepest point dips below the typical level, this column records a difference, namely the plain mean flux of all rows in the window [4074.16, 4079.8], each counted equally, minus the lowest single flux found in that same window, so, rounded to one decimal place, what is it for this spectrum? 4.5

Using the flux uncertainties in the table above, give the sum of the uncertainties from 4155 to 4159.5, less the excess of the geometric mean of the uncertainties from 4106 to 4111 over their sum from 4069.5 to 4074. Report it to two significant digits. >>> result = 31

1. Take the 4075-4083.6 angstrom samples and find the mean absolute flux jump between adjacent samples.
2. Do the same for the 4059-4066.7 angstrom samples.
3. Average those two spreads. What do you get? 3.8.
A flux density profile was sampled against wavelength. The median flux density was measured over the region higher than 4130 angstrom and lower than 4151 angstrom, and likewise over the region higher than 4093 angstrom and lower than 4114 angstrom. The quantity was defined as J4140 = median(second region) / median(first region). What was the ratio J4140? 0.954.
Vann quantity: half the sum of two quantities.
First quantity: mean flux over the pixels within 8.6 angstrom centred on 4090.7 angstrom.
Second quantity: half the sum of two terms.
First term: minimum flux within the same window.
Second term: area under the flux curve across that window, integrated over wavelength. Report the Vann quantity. 56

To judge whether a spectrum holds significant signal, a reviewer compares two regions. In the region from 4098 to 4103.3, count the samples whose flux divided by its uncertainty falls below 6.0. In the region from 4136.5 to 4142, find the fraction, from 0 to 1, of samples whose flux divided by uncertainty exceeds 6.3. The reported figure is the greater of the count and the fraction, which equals 5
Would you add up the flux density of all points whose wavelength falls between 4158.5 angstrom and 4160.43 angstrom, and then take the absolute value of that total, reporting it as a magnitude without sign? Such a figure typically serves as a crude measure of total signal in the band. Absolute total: 32.0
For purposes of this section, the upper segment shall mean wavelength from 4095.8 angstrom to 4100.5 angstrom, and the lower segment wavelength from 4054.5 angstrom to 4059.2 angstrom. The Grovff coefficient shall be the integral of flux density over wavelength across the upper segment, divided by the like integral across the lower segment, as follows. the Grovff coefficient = 1.1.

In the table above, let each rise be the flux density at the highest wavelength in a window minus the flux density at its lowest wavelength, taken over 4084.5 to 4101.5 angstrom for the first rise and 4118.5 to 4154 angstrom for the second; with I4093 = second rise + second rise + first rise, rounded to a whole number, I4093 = -15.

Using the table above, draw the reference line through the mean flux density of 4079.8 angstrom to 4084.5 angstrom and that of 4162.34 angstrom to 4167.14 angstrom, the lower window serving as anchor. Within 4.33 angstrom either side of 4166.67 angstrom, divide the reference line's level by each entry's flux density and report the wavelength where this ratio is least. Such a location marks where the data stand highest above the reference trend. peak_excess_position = 4166.66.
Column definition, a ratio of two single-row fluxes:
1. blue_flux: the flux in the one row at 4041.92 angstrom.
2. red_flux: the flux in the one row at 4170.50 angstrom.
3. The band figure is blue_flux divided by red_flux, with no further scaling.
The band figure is 0.97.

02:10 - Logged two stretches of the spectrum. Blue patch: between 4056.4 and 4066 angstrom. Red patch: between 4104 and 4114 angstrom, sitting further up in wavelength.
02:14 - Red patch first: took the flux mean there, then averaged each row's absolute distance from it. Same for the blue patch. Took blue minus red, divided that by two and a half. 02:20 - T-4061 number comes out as 0.20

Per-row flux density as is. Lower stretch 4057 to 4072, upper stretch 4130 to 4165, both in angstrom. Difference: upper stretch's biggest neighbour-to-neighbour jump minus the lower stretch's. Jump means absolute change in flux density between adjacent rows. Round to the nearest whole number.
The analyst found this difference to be -1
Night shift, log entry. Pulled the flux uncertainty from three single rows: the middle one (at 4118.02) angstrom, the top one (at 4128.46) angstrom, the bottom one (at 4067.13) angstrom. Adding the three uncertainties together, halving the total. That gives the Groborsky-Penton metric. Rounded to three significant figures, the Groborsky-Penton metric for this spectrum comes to 5.40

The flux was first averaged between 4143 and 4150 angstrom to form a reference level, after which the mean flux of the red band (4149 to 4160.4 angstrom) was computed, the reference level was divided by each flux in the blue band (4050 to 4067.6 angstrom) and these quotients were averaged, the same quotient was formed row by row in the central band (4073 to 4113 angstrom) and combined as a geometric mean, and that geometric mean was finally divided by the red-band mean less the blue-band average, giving 0.0482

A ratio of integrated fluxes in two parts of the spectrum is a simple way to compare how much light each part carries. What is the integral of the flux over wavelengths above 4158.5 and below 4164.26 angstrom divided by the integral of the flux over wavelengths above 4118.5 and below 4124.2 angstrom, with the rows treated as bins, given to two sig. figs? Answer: 0.86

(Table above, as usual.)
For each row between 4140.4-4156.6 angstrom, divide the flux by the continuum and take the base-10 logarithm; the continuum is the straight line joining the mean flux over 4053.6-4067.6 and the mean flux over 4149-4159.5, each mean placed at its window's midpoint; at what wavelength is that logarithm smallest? 4144.65 angstrom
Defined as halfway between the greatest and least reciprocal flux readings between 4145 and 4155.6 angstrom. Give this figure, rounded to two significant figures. 0.059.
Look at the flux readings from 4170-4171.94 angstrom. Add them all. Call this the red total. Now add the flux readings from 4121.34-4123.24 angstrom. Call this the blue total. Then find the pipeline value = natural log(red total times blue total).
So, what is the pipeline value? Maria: 7.2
